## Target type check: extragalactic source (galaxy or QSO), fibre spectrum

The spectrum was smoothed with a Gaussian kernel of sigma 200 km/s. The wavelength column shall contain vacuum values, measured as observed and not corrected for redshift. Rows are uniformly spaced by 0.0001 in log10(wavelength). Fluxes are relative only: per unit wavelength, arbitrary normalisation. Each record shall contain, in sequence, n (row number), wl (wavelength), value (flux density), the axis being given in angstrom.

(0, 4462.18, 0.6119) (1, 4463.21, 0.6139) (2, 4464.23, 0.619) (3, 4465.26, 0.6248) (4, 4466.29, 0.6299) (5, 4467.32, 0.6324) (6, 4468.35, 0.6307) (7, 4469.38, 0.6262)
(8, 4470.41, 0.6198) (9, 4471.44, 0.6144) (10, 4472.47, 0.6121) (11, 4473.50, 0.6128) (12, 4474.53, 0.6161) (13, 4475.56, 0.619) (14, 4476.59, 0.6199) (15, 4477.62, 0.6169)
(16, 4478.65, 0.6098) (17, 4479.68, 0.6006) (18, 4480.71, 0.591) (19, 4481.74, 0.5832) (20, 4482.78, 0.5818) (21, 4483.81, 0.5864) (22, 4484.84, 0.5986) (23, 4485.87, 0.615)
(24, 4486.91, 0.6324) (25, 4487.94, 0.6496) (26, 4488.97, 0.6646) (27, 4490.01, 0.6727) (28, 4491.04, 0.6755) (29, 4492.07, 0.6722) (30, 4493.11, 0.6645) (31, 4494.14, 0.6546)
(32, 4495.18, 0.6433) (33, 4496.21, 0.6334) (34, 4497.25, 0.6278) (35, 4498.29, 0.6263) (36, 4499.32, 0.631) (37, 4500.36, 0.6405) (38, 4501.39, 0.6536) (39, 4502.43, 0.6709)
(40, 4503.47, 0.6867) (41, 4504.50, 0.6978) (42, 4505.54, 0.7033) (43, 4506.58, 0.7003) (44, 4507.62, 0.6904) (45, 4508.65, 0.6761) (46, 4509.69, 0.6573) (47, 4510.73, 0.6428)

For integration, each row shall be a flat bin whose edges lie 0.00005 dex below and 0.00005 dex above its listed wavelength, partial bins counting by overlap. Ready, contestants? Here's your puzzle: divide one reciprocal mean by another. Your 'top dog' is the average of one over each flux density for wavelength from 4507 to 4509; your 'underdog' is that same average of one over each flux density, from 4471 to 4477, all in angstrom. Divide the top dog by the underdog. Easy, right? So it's 0.90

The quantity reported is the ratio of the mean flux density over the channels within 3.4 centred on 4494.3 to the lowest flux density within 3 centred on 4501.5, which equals 1.02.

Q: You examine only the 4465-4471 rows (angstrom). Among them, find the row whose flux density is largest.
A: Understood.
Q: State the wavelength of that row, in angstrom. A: 4467.32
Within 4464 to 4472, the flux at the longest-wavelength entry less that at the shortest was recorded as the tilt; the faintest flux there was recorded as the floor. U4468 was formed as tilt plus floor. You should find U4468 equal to 0.61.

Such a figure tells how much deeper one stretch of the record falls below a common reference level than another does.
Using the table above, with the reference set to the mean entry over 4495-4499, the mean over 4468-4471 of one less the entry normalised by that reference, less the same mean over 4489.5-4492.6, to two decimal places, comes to 0.08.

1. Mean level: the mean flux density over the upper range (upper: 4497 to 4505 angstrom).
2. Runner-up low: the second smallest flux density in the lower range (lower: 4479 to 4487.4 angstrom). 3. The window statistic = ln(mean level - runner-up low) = -2.6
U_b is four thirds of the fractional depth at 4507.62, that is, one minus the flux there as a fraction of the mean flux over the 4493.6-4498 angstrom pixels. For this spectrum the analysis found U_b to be -0.11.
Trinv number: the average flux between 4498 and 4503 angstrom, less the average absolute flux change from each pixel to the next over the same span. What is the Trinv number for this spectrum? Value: 0.63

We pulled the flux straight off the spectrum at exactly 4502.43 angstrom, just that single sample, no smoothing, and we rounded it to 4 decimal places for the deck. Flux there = 0.6709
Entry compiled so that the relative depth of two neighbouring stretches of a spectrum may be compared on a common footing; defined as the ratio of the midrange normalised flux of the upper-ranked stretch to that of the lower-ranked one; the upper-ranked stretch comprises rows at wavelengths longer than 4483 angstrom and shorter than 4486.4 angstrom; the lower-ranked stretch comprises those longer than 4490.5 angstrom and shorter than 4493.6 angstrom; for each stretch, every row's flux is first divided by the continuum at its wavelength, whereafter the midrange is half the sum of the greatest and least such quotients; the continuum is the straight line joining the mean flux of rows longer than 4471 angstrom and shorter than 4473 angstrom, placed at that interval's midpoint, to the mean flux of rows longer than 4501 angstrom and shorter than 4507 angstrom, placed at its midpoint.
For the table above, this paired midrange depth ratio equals 0.92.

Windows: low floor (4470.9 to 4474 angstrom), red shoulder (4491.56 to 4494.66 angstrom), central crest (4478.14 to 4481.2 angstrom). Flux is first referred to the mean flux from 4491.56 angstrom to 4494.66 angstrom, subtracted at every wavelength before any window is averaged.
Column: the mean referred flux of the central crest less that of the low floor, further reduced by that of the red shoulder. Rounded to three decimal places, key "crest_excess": -0.013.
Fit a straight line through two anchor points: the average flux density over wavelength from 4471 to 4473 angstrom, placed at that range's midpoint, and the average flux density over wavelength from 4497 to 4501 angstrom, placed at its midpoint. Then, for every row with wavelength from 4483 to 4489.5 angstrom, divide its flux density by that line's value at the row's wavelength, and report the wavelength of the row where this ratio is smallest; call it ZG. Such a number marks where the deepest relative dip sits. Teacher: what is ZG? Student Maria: 4483.81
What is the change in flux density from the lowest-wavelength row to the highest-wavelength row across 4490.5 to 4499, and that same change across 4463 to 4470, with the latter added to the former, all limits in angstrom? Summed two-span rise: -0.04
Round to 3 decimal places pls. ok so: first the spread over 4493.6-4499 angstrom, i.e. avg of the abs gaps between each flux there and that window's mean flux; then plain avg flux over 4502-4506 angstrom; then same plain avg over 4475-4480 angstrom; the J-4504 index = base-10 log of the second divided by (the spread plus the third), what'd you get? 0.044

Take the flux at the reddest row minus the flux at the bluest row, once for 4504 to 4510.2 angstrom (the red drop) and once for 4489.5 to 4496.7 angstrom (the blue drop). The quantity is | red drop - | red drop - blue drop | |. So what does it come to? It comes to 0.042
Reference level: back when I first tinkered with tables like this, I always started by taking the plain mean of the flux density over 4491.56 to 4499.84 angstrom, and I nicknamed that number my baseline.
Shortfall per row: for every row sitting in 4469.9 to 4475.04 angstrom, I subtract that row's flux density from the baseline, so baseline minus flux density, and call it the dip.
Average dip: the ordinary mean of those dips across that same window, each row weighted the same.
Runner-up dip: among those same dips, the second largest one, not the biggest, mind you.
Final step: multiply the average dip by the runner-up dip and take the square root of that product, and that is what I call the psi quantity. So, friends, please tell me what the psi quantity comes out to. 0.030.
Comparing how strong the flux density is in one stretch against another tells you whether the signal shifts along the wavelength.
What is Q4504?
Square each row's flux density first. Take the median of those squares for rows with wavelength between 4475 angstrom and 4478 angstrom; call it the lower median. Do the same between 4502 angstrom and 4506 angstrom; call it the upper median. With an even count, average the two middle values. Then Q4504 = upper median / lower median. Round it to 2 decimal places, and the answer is 1.25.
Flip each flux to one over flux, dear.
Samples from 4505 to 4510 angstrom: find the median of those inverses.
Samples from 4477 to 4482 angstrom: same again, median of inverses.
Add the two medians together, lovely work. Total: 3.11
